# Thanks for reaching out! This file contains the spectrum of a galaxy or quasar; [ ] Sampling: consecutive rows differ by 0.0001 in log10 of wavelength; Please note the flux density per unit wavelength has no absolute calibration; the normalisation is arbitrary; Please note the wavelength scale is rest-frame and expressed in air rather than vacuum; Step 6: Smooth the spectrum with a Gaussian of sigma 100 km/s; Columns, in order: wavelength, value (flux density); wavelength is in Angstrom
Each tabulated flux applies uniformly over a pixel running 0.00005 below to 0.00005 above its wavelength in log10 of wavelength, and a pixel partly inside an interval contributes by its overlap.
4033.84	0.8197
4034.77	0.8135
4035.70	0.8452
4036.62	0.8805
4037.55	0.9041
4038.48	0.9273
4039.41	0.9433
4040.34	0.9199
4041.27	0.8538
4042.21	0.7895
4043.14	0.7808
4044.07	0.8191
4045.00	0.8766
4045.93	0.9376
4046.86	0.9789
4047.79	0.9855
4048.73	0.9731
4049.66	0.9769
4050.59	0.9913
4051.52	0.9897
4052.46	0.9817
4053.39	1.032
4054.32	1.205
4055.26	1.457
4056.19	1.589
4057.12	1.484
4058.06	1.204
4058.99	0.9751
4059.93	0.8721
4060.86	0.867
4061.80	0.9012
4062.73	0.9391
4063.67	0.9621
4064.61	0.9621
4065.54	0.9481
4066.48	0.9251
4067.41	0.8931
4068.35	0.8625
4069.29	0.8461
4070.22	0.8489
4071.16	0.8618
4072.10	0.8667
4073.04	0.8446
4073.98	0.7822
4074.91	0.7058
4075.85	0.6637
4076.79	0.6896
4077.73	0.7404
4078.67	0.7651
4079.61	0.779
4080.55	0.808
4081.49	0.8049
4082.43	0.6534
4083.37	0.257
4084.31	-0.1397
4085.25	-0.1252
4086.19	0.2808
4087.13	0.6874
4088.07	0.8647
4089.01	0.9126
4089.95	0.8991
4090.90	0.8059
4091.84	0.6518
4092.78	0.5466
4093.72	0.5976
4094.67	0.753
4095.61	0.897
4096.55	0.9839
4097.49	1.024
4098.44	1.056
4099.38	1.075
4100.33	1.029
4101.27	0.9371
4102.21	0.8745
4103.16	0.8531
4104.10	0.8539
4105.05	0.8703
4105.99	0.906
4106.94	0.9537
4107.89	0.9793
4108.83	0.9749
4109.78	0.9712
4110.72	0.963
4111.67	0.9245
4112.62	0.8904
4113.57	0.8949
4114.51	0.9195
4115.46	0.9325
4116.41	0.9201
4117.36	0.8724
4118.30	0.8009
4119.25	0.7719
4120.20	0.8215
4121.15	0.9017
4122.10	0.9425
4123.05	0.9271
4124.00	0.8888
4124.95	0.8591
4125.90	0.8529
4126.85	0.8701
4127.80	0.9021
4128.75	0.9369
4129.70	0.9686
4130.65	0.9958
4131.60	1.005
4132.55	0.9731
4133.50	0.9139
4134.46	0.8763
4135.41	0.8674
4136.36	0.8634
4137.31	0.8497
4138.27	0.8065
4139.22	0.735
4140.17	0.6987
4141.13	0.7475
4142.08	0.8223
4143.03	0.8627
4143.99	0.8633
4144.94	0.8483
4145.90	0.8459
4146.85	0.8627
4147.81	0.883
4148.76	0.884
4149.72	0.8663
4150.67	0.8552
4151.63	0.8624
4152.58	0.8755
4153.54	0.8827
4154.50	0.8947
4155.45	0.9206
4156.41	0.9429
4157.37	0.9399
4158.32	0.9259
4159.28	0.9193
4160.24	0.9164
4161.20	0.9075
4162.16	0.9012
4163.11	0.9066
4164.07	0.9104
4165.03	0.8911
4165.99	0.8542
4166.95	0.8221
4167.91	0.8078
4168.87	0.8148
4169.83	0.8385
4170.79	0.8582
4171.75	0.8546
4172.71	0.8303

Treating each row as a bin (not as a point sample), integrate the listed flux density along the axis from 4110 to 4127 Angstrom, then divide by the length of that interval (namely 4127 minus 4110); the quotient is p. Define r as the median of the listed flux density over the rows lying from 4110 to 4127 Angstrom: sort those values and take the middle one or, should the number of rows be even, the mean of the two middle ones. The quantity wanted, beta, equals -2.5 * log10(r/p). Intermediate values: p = 0.89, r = 0.89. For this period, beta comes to -0.006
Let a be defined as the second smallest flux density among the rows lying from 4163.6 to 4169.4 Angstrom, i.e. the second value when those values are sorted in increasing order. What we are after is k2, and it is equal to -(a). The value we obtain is -0.81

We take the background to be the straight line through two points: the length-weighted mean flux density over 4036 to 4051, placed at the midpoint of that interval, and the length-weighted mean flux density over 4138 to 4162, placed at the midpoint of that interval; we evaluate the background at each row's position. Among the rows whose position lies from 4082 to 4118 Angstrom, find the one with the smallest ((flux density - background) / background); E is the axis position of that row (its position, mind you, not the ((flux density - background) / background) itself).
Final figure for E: 4084.31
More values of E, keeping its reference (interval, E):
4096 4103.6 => 4103.16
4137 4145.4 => 4140.17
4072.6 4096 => 4084.31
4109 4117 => 4112.62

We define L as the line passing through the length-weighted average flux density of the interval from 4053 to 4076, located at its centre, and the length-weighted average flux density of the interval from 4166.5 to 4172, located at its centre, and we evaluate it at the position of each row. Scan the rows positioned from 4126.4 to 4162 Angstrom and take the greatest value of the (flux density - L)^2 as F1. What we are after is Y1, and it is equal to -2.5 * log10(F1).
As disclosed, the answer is 3.8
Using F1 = 0.03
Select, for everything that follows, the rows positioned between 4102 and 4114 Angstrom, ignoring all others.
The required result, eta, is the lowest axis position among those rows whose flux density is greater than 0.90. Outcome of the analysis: 4105.99 Angstrom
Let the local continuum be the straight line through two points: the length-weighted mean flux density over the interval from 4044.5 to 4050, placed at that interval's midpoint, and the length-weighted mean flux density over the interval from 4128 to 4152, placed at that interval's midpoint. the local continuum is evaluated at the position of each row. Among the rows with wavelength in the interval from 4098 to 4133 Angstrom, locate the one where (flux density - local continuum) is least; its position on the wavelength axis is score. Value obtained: 4119.25 Angstrom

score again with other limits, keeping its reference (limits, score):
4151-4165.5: 4151.63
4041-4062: 4043.14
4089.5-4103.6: 4092.78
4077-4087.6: 4084.31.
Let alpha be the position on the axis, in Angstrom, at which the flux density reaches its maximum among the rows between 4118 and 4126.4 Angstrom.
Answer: 4122.10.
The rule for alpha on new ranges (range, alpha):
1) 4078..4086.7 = 4080.55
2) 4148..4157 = 4156.41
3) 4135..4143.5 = 4135.41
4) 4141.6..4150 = 4148.76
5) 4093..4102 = 4099.38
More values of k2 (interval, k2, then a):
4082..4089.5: 0.13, -0.1252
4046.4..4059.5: -0.98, 0.9751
